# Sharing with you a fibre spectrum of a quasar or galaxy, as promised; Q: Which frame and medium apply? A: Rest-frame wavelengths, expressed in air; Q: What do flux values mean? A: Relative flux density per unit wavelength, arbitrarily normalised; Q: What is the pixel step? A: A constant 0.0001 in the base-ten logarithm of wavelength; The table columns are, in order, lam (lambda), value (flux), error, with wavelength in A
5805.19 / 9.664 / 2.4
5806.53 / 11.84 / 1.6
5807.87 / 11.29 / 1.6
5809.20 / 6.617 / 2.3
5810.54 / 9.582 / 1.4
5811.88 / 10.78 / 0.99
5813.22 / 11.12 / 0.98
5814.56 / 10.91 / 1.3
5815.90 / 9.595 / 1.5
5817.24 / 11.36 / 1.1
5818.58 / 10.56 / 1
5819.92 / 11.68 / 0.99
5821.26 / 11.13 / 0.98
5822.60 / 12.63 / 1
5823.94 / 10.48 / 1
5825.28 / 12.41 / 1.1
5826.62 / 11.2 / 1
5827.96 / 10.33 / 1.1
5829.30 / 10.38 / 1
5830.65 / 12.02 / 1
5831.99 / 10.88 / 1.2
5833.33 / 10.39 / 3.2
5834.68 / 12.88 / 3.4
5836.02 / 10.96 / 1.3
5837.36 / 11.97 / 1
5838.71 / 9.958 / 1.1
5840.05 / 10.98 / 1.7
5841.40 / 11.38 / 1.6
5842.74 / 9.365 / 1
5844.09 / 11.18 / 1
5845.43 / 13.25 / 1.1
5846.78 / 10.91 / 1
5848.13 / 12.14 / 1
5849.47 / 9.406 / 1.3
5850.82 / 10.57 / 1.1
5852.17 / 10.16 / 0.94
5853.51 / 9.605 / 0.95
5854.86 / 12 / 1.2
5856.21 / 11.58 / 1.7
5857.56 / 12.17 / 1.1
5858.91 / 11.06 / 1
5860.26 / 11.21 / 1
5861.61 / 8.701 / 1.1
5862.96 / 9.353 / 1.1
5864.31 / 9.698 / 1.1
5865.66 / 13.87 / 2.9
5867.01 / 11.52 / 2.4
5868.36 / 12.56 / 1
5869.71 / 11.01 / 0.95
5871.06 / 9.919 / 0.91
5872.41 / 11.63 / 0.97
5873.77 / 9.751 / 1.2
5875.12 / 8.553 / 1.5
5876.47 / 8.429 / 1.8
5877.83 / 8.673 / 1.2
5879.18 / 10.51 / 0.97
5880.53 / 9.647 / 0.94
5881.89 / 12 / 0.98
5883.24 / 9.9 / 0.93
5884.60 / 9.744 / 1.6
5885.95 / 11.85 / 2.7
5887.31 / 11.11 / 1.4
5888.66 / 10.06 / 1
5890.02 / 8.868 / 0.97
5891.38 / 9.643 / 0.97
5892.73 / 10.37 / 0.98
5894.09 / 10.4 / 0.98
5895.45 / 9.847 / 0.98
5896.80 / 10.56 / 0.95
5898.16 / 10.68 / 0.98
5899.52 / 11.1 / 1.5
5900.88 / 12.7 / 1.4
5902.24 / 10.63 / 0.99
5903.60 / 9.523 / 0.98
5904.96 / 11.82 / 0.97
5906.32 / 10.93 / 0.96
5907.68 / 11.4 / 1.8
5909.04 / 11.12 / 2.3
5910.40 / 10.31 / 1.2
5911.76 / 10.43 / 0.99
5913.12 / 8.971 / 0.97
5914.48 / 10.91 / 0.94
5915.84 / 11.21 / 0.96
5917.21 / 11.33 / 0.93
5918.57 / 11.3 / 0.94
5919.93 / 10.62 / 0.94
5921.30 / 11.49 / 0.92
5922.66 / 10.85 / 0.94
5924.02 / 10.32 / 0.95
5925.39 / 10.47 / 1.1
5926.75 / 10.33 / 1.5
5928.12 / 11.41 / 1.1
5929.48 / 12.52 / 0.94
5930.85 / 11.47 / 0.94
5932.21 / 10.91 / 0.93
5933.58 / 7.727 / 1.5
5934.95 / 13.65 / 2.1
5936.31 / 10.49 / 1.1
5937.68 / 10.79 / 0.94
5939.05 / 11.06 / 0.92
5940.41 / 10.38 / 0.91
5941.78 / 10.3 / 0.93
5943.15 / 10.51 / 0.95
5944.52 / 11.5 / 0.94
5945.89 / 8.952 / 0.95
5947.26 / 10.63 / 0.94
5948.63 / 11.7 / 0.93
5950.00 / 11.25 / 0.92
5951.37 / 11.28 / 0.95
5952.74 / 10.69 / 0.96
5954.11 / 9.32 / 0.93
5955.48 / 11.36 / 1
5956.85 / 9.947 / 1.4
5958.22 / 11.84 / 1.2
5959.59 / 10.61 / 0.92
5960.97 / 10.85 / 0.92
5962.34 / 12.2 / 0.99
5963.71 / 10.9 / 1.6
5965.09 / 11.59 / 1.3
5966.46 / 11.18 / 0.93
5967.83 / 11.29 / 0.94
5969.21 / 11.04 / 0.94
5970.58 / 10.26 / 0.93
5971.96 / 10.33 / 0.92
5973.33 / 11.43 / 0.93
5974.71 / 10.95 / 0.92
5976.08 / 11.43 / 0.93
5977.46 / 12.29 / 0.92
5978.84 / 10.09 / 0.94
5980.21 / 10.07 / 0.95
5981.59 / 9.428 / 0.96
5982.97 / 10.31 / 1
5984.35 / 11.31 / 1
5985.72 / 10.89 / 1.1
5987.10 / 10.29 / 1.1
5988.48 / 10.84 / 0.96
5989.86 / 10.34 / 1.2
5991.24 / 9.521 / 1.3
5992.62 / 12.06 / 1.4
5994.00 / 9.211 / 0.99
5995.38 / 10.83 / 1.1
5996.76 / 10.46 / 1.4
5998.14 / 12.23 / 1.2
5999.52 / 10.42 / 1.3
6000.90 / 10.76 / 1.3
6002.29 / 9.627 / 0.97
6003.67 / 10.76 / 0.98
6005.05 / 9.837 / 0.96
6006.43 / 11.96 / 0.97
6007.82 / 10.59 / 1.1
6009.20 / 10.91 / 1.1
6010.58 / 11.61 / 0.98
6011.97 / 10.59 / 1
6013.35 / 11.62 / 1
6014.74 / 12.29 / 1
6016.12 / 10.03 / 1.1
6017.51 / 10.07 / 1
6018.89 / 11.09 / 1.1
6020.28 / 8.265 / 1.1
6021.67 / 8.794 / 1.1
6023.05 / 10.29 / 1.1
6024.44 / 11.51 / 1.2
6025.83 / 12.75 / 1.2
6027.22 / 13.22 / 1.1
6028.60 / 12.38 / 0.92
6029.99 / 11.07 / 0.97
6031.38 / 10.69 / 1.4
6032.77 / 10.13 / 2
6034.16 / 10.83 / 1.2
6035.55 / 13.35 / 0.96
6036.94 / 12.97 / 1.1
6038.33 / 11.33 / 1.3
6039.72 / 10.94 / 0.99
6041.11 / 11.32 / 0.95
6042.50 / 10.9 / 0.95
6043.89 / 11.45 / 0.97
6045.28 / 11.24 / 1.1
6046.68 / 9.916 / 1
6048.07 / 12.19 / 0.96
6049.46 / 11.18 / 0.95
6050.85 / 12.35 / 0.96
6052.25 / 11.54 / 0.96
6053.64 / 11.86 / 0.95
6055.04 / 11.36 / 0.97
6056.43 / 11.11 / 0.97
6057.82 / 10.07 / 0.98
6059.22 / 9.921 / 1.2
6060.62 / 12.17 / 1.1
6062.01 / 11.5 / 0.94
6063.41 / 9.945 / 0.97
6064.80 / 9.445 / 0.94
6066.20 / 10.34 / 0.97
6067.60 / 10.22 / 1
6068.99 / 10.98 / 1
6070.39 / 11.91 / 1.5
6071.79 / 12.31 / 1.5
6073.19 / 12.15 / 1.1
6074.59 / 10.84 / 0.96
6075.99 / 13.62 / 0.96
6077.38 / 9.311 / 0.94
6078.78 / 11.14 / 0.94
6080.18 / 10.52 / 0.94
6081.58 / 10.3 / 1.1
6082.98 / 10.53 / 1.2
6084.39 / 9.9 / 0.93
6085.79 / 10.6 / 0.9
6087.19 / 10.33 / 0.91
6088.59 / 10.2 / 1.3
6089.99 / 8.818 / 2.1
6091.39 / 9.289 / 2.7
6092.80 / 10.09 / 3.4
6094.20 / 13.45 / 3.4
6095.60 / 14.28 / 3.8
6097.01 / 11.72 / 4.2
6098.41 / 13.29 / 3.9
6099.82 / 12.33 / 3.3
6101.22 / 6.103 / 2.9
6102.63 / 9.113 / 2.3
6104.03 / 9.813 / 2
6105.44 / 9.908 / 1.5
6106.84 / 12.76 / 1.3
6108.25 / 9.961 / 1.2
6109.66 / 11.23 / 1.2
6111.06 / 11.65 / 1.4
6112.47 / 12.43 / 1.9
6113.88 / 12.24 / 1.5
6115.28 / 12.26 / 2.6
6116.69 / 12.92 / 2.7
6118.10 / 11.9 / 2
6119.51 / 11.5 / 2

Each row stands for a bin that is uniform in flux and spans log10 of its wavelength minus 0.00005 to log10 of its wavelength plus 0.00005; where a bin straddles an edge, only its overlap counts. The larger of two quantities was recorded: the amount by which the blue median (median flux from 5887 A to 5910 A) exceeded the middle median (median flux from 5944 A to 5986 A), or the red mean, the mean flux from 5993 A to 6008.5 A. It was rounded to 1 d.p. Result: 10.6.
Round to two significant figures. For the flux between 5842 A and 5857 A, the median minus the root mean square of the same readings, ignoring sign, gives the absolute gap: 0.079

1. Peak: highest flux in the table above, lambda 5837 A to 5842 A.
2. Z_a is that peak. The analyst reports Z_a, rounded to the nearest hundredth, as 11.97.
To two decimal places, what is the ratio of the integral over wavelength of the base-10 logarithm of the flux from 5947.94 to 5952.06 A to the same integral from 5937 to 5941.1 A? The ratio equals 1.03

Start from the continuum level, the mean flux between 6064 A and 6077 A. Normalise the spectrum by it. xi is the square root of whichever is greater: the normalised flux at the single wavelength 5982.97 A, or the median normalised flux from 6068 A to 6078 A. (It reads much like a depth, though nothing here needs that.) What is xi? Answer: 1.03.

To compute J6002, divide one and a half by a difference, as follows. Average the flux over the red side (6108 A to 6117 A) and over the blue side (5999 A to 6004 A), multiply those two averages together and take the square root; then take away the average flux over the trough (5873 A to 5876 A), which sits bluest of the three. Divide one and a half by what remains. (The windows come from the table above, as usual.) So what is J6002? 0.8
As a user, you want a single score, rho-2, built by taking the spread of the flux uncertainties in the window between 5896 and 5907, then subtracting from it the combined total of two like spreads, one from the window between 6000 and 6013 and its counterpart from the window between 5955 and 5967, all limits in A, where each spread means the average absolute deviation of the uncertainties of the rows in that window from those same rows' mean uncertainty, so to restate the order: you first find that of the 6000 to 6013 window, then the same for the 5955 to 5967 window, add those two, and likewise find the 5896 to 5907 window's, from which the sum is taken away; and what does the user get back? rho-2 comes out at -0.11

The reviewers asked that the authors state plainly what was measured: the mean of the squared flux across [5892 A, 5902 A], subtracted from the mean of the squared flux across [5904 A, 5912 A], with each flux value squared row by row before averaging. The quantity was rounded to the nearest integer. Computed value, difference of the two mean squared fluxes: 4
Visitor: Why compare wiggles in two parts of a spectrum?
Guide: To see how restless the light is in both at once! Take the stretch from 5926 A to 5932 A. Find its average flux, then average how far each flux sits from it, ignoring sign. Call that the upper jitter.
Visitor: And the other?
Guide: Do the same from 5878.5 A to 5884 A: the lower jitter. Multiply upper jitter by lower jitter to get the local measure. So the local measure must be 0.42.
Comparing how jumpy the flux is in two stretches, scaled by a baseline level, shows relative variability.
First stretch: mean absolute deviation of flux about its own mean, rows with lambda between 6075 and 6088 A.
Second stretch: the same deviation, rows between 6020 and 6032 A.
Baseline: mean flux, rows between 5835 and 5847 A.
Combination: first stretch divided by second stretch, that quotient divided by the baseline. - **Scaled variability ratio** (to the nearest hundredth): 0.05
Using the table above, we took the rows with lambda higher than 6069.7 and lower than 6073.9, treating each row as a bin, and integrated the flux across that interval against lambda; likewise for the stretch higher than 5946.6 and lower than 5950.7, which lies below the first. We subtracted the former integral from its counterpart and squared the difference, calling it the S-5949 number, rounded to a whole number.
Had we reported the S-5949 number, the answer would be 24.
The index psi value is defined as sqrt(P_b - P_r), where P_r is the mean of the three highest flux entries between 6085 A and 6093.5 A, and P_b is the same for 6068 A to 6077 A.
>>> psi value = 1.52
